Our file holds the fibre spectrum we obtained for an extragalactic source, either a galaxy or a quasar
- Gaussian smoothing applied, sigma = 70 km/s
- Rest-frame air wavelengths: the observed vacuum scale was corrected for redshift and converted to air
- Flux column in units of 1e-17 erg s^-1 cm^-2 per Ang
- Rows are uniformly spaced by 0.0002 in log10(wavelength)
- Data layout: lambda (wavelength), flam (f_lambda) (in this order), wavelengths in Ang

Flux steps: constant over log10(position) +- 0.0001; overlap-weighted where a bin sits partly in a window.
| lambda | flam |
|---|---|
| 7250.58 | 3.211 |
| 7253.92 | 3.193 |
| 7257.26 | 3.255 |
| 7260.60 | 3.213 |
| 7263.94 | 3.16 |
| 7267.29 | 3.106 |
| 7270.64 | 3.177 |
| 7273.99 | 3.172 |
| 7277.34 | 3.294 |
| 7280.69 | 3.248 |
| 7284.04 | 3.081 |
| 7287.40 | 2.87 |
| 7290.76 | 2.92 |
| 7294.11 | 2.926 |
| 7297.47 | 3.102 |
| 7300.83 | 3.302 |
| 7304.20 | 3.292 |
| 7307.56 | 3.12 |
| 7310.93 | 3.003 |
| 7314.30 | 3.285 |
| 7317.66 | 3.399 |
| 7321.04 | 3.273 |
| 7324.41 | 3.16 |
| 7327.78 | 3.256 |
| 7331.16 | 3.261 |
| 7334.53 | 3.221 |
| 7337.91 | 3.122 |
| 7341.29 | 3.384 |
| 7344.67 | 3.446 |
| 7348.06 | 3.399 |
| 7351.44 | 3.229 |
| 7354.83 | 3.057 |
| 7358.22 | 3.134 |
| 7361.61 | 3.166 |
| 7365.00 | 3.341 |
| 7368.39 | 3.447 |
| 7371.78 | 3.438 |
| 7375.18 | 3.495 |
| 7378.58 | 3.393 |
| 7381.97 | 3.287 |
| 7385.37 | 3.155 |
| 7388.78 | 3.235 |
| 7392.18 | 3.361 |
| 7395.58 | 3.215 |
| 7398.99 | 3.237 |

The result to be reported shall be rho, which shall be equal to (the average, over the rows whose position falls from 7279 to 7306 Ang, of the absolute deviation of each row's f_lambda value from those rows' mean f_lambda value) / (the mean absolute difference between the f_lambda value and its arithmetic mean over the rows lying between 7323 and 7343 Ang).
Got 2.2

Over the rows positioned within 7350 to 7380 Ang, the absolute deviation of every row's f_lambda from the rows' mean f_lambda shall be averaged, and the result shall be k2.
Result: 0.14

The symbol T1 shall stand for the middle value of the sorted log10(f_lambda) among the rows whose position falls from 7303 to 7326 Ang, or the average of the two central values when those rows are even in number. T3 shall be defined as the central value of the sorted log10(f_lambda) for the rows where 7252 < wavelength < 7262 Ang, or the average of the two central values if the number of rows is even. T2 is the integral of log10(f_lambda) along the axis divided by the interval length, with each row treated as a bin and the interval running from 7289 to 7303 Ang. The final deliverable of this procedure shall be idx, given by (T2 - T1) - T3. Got -0.54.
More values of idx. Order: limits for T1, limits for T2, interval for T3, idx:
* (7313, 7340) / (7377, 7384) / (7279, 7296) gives -0.46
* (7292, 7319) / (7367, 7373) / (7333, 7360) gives -0.48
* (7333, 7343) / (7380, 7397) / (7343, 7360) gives -0.50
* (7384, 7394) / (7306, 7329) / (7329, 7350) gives -0.52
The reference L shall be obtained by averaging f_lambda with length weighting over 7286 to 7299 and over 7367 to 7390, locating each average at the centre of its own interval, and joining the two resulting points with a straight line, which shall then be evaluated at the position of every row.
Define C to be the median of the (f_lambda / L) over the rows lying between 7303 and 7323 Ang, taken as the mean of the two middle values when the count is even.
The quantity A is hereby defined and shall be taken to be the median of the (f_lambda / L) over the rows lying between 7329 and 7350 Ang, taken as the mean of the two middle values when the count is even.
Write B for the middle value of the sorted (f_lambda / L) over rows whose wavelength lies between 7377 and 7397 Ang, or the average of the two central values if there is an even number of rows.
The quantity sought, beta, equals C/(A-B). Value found 12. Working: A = 1.05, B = 0.964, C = 1.07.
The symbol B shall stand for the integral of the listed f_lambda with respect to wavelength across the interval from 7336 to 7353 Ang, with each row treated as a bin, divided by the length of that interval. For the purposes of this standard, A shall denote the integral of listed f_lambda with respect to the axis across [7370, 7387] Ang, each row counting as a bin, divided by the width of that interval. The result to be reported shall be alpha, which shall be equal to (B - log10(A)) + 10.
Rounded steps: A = 3.36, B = 3.32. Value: 12.8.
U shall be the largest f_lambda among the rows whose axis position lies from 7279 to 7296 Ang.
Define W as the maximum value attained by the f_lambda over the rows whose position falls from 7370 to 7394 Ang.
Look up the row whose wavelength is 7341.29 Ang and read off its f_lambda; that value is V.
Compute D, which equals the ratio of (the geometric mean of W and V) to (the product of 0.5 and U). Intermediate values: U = 3.248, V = 3.384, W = 3.495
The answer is 2.12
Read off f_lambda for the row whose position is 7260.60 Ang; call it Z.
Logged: 3.213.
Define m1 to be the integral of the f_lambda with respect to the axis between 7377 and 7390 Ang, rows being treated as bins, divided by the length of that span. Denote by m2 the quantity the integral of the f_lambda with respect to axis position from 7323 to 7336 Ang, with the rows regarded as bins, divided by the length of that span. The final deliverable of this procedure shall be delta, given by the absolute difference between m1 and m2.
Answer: 0.040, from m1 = 3.27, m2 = 3.23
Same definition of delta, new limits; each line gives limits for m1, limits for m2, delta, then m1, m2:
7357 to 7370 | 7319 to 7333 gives 0.036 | 3.28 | 3.24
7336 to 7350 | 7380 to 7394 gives 0.070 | 3.33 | 3.26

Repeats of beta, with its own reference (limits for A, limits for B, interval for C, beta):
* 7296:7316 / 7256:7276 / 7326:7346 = -18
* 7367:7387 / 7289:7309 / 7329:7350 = -85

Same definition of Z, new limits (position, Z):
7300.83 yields 3.302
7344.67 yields 3.446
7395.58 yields 3.215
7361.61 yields 3.166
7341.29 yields 3.384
